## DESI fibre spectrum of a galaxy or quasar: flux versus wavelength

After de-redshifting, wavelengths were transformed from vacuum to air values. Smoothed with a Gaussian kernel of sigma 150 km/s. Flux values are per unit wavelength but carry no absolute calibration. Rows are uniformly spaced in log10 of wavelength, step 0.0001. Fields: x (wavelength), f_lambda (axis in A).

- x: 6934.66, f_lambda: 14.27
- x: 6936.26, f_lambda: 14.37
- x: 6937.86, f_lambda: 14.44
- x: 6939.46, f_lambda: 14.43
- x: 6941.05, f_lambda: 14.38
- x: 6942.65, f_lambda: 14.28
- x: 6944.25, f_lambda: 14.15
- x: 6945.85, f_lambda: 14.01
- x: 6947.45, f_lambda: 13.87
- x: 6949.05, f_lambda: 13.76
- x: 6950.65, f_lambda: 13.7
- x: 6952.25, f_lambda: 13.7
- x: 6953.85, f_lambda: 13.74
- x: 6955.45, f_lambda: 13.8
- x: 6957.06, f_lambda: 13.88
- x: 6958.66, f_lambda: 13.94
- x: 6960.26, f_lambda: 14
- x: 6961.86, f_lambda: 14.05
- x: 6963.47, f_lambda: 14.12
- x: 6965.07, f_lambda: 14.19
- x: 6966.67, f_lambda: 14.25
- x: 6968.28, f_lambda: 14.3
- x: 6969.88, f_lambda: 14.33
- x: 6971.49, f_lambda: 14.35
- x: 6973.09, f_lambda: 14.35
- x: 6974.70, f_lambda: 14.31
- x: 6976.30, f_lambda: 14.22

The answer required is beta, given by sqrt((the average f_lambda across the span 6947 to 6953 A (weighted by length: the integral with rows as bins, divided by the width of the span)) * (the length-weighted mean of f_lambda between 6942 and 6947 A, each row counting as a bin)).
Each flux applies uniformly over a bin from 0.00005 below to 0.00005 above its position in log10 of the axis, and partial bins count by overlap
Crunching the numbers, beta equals 13.9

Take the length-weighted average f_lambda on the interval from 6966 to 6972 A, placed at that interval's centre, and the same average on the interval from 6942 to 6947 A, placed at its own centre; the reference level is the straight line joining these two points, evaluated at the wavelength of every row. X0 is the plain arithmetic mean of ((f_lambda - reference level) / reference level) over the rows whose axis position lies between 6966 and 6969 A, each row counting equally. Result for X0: 0.000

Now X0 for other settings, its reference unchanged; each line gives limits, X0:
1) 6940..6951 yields -0.007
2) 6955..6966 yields -0.016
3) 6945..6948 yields -0.014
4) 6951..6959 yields -0.027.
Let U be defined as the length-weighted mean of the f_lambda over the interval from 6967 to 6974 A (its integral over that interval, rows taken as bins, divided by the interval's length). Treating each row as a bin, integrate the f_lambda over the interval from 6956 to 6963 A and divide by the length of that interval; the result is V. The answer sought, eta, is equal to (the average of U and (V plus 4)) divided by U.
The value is 1.13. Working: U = 14.3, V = 14.0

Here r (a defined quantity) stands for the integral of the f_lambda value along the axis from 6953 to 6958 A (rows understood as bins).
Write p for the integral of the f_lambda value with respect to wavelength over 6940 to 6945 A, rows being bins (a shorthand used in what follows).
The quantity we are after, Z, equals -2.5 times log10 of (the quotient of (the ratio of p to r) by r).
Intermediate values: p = 71.5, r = 69.0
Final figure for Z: 4.56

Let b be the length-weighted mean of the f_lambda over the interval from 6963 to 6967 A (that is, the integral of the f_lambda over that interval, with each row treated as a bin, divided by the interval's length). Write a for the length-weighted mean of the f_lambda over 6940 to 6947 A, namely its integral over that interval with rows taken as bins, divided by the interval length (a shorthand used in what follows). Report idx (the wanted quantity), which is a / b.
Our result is 1.00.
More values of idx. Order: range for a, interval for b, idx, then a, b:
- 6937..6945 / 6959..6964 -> 1.02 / 14.3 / 14.0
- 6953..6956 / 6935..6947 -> 0.97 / 13.8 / 14.3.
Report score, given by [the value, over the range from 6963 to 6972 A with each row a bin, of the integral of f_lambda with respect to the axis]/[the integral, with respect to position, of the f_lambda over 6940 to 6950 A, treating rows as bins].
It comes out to 0.91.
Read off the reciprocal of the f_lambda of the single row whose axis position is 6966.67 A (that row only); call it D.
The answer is 0.0702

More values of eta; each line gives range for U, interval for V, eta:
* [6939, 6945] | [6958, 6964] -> 1.13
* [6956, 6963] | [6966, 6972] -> 1.16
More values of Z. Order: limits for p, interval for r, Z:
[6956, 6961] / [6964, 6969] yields 4.66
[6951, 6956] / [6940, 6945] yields 4.68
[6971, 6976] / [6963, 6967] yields 4.13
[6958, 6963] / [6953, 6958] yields 4.58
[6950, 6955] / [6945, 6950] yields 4.61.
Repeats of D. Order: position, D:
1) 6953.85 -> 0.0728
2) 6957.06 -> 0.0720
